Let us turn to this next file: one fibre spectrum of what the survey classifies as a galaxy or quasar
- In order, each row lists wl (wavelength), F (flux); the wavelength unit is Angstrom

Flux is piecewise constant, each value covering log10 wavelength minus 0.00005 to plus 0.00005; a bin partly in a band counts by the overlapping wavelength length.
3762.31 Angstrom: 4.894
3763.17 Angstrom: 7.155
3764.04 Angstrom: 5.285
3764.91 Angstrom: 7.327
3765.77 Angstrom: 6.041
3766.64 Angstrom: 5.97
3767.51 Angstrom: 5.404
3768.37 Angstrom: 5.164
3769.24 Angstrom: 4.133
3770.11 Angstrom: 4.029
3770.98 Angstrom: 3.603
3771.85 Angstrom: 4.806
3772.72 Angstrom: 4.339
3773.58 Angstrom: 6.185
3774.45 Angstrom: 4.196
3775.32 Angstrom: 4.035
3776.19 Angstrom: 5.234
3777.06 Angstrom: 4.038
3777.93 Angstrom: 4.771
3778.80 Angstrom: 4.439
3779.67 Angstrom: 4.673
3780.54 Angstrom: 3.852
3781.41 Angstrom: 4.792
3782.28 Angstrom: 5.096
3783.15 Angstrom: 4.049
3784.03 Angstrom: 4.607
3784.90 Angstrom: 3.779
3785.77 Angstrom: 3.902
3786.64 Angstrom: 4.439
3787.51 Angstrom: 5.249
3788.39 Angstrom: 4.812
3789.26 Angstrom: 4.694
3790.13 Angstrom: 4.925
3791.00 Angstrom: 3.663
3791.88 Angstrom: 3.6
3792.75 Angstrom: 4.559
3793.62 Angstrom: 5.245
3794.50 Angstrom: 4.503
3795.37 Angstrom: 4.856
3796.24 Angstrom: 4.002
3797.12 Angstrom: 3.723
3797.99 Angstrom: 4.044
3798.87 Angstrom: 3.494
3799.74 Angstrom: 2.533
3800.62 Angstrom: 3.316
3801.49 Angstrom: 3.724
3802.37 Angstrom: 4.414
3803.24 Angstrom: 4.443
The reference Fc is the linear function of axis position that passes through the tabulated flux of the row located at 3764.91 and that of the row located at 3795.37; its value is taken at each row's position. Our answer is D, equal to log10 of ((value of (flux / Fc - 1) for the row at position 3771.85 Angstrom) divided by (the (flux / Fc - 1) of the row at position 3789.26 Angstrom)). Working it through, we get 0.37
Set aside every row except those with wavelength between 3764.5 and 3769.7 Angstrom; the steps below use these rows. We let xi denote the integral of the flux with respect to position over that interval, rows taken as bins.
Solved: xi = 29.4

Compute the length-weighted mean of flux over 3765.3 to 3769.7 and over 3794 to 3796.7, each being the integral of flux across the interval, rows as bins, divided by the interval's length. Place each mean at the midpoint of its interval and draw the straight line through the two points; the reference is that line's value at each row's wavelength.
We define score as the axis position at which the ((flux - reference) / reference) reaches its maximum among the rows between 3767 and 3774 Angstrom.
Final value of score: 3773.58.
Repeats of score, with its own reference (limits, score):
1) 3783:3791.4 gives 3787.51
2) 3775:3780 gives 3776.19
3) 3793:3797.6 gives 3793.62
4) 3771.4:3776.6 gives 3773.58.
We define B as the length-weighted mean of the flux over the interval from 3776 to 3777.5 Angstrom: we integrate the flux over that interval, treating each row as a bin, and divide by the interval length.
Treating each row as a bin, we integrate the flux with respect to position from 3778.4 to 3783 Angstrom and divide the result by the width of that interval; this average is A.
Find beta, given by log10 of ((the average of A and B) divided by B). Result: 0.00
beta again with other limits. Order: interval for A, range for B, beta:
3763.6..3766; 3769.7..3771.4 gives 0.12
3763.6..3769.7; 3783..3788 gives 0.06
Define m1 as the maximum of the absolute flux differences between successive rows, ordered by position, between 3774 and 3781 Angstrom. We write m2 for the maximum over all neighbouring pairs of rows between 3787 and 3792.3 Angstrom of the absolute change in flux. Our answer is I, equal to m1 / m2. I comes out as 1.0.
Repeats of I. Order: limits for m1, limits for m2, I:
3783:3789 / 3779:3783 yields 0.9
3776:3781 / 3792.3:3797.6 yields 1.4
